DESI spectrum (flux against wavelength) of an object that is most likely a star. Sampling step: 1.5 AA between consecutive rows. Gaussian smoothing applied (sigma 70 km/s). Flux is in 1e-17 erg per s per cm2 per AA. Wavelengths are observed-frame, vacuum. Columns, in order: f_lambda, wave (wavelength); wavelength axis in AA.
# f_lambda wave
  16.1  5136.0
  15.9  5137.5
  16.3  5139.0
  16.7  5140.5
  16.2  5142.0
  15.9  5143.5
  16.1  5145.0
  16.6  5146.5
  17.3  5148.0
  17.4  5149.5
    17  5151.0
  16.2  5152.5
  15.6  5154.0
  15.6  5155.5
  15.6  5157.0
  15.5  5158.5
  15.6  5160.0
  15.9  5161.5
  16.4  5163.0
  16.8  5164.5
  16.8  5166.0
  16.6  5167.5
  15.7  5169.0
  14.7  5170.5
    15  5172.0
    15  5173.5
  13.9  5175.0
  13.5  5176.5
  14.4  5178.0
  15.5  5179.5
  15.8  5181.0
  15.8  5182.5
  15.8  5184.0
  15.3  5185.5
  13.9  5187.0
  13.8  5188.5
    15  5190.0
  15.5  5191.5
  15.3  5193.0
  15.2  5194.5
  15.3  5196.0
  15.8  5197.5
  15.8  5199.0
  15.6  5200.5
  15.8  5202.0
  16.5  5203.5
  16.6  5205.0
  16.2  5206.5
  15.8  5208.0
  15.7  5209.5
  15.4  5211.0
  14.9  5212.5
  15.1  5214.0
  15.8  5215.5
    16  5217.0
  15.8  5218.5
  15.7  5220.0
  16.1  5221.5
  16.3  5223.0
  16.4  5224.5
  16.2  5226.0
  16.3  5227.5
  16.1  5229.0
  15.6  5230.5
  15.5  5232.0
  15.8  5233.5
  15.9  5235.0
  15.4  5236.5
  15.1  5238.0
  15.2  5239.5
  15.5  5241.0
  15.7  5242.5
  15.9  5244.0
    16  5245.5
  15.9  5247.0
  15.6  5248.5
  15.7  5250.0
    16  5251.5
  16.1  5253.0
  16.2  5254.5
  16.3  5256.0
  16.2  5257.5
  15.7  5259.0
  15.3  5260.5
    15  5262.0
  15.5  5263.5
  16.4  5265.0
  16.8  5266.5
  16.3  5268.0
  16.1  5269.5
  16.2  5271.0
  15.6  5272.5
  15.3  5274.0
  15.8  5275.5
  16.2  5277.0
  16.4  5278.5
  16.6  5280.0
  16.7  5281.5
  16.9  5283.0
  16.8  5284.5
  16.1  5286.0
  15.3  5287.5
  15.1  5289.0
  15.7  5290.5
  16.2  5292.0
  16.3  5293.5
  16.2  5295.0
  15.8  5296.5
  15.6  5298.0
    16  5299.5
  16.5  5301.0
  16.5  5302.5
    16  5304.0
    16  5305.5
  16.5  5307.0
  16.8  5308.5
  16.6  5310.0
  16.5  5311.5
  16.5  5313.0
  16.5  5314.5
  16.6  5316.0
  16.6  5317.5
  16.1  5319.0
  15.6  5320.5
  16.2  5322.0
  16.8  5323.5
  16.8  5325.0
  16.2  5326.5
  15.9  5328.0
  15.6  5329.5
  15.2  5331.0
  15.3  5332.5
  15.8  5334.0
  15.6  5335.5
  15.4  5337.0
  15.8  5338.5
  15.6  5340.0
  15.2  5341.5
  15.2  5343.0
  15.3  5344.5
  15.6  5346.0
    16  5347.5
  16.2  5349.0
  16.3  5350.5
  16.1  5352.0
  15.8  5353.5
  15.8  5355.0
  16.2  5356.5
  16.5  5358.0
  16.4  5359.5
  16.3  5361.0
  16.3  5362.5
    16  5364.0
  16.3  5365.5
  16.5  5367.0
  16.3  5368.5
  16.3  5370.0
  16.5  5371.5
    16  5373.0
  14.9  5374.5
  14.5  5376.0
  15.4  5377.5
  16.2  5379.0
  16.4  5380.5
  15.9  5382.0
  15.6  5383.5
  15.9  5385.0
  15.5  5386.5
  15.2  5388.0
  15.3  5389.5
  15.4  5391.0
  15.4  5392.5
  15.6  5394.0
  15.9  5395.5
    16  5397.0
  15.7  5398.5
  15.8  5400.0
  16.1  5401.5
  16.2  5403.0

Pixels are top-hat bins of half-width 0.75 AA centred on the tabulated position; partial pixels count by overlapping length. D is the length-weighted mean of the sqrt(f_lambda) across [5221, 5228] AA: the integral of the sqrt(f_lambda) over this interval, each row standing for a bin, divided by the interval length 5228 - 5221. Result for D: 4.03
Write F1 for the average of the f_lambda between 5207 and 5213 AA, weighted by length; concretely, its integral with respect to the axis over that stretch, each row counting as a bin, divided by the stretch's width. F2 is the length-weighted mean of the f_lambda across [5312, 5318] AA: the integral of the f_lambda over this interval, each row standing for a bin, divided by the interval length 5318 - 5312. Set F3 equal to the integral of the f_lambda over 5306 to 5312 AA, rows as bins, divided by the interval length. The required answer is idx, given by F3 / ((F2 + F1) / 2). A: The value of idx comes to 1.03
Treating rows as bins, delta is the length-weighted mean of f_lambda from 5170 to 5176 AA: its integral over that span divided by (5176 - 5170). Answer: 14.6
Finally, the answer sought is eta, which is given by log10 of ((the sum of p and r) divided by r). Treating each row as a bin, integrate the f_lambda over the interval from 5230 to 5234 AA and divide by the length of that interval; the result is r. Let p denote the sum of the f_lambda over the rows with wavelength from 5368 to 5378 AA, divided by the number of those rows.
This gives 0.302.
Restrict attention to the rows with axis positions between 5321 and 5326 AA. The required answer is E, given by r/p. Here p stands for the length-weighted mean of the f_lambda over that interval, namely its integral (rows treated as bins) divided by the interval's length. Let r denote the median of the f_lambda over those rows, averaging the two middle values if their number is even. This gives 1.02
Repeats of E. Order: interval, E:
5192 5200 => 0.99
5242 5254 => 1.00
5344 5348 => 1.00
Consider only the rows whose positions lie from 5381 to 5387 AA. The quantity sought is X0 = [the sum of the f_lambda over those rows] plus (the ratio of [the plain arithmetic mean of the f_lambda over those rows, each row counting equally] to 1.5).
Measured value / 73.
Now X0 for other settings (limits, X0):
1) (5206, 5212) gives 74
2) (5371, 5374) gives 43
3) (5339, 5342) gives 41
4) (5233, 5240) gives 88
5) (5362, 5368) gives 76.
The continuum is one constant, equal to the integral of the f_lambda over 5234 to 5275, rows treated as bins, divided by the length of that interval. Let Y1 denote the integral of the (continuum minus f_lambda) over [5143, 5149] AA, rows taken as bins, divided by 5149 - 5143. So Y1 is -0.7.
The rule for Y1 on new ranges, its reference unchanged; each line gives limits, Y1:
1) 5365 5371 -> -0.5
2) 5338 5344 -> 0.4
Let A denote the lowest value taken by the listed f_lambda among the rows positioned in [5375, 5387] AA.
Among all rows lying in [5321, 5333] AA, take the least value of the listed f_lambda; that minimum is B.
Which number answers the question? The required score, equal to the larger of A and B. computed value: 15.2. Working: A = 14.5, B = 15.2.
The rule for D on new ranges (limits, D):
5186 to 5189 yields 3.74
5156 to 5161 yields 3.95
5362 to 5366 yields 4.02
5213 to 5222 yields 3.96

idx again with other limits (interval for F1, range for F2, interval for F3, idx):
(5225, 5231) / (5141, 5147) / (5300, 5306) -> 1.01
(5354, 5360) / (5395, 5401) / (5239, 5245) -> 0.97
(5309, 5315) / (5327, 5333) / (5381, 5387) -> 0.98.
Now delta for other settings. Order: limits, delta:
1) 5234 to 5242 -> 15.4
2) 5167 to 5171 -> 15.7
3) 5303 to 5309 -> 16.3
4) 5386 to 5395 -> 15.4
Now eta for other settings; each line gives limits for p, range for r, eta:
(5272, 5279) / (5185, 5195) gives 0.316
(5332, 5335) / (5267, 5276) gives 0.296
